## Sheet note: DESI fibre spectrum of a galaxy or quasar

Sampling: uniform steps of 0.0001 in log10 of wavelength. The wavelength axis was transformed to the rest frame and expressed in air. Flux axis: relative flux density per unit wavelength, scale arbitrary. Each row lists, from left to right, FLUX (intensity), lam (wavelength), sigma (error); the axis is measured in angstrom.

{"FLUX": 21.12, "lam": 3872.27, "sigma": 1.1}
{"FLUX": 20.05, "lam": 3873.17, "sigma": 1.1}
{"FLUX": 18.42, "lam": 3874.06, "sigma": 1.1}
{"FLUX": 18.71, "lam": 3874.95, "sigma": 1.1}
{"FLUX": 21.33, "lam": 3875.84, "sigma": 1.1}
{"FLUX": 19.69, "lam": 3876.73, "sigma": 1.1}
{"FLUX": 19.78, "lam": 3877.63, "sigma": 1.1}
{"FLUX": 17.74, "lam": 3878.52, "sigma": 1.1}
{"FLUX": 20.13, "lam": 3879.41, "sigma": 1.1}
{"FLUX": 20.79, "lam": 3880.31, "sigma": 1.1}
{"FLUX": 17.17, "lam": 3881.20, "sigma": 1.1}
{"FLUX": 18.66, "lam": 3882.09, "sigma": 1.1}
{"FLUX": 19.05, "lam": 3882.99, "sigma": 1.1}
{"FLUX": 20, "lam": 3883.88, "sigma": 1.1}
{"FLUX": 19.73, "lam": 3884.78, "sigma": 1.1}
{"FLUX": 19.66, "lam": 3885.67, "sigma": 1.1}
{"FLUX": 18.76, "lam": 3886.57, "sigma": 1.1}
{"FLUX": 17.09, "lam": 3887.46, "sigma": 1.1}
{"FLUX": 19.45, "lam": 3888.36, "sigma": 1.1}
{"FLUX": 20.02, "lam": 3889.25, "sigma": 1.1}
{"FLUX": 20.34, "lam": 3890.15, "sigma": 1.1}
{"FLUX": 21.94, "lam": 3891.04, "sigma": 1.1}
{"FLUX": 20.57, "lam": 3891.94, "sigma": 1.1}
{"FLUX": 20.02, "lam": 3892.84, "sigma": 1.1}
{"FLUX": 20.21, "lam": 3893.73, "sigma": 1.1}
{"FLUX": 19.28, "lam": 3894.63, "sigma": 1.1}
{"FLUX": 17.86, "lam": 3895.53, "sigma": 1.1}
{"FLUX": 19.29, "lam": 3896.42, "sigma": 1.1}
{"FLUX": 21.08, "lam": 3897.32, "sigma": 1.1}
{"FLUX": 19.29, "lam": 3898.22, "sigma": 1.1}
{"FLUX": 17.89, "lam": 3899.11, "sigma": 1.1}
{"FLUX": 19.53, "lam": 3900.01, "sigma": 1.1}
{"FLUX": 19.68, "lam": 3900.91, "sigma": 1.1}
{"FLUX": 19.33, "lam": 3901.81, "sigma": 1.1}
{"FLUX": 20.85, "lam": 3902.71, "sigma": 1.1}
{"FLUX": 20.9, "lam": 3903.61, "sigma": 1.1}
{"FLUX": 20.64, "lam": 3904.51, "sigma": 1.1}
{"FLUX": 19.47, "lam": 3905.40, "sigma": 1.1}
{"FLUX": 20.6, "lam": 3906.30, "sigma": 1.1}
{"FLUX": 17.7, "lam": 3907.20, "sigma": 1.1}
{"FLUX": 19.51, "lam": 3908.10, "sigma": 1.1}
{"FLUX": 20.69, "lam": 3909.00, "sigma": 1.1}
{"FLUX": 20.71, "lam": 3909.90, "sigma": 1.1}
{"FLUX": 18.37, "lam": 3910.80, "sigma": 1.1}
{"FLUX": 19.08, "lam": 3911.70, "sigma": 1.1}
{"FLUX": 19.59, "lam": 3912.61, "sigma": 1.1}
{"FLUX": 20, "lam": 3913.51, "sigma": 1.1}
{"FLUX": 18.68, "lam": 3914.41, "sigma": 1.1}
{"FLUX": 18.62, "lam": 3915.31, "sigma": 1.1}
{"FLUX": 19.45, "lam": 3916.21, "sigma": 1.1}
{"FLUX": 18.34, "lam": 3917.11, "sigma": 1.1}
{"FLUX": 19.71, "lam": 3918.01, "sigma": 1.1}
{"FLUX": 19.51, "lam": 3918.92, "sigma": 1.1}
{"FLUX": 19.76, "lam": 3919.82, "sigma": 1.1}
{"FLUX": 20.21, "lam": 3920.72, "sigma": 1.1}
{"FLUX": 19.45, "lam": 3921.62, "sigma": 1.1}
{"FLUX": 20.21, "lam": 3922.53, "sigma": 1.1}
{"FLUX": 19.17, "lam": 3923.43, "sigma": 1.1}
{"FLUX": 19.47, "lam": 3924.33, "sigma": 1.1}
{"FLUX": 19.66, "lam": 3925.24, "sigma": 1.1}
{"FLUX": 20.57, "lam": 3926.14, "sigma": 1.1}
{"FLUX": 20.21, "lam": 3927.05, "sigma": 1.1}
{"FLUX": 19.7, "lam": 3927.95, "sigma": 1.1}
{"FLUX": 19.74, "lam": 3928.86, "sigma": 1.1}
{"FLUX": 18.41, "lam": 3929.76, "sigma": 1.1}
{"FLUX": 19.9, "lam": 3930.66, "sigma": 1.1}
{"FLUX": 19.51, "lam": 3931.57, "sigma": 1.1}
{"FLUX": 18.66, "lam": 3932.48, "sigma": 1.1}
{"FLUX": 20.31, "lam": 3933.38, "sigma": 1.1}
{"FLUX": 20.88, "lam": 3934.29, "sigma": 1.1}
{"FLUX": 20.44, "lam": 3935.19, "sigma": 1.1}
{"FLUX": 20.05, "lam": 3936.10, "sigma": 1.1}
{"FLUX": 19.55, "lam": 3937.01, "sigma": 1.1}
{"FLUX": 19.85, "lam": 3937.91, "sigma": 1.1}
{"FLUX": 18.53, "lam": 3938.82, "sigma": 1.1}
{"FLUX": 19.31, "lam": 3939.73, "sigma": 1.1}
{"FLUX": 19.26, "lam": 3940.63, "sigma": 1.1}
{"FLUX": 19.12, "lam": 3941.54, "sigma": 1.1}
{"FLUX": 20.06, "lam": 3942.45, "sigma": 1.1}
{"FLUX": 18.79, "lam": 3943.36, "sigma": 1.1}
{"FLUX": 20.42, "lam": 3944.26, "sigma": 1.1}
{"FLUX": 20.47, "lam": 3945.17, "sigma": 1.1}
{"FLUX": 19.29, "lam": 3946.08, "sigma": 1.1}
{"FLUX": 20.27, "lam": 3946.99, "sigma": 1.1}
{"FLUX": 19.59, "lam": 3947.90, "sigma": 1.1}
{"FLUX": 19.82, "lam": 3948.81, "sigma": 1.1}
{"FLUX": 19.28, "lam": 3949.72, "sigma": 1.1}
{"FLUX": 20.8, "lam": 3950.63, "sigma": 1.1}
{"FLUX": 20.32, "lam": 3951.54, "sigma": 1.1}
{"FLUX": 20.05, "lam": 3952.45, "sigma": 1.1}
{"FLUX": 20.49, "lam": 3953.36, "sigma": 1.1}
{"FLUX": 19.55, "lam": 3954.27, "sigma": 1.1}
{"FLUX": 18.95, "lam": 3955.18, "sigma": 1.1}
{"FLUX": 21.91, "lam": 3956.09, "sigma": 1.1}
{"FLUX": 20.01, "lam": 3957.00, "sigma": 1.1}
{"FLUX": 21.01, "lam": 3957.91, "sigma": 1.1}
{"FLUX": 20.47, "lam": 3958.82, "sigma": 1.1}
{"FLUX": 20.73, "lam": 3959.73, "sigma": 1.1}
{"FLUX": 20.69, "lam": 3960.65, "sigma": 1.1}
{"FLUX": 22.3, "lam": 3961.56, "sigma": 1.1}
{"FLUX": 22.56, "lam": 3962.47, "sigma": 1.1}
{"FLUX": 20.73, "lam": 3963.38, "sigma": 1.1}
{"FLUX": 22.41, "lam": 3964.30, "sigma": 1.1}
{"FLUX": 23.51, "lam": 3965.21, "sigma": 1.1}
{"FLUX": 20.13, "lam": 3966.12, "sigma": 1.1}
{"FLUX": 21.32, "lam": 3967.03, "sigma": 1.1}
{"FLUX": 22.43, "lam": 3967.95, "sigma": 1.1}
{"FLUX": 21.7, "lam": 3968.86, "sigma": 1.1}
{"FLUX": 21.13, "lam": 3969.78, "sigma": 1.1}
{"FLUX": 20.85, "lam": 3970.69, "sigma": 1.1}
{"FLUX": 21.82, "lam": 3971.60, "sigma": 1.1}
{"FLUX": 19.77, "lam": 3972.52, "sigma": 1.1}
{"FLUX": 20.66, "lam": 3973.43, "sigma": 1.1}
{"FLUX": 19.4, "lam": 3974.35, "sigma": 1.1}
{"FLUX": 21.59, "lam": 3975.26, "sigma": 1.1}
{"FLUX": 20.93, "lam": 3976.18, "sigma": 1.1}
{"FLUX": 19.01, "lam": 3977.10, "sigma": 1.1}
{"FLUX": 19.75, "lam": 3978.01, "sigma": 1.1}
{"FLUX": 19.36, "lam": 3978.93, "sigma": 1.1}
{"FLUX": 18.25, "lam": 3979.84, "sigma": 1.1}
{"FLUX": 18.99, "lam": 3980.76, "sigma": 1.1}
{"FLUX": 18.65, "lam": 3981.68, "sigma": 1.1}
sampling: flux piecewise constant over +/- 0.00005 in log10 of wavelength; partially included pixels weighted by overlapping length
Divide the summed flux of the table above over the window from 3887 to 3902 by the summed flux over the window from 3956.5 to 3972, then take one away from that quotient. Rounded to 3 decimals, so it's -0.085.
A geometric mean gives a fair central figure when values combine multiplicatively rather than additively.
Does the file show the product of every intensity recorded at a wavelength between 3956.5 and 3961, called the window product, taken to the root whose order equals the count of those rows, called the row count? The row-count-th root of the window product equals 20.6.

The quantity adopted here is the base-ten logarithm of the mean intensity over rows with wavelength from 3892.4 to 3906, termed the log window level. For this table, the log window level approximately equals 1.29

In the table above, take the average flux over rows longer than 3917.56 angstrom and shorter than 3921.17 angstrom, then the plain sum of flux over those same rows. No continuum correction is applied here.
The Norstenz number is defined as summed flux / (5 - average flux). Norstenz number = -5.35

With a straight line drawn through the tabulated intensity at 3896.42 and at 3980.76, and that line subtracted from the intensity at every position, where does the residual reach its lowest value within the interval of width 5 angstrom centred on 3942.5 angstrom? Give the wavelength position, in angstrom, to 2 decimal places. 3943.36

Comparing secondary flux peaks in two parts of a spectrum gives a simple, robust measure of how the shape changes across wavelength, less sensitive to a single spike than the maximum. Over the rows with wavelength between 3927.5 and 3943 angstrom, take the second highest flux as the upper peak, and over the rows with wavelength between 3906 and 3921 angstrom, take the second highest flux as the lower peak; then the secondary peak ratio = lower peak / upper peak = 1.012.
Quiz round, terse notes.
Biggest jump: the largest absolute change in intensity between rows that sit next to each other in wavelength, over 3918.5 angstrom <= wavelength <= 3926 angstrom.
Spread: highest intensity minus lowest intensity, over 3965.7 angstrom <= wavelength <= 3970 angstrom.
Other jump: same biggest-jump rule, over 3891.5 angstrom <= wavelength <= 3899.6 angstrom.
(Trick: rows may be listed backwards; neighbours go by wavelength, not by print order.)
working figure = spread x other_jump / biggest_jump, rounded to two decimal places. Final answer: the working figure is 3.96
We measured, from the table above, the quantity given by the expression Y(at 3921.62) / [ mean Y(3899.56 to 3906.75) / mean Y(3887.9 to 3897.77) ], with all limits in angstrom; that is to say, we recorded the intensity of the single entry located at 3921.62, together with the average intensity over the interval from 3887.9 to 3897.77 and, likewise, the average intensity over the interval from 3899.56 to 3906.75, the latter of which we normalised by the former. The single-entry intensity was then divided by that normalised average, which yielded 19.3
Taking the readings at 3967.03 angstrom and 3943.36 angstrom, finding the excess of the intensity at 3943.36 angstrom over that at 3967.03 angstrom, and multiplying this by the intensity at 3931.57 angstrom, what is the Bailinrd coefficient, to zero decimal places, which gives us -49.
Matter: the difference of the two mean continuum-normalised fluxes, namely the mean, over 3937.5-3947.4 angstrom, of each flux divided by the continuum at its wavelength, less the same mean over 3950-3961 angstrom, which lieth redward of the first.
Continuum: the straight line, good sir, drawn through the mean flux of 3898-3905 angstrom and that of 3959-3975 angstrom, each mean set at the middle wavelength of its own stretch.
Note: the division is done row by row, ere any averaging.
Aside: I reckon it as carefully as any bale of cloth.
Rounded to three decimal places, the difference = -0.026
